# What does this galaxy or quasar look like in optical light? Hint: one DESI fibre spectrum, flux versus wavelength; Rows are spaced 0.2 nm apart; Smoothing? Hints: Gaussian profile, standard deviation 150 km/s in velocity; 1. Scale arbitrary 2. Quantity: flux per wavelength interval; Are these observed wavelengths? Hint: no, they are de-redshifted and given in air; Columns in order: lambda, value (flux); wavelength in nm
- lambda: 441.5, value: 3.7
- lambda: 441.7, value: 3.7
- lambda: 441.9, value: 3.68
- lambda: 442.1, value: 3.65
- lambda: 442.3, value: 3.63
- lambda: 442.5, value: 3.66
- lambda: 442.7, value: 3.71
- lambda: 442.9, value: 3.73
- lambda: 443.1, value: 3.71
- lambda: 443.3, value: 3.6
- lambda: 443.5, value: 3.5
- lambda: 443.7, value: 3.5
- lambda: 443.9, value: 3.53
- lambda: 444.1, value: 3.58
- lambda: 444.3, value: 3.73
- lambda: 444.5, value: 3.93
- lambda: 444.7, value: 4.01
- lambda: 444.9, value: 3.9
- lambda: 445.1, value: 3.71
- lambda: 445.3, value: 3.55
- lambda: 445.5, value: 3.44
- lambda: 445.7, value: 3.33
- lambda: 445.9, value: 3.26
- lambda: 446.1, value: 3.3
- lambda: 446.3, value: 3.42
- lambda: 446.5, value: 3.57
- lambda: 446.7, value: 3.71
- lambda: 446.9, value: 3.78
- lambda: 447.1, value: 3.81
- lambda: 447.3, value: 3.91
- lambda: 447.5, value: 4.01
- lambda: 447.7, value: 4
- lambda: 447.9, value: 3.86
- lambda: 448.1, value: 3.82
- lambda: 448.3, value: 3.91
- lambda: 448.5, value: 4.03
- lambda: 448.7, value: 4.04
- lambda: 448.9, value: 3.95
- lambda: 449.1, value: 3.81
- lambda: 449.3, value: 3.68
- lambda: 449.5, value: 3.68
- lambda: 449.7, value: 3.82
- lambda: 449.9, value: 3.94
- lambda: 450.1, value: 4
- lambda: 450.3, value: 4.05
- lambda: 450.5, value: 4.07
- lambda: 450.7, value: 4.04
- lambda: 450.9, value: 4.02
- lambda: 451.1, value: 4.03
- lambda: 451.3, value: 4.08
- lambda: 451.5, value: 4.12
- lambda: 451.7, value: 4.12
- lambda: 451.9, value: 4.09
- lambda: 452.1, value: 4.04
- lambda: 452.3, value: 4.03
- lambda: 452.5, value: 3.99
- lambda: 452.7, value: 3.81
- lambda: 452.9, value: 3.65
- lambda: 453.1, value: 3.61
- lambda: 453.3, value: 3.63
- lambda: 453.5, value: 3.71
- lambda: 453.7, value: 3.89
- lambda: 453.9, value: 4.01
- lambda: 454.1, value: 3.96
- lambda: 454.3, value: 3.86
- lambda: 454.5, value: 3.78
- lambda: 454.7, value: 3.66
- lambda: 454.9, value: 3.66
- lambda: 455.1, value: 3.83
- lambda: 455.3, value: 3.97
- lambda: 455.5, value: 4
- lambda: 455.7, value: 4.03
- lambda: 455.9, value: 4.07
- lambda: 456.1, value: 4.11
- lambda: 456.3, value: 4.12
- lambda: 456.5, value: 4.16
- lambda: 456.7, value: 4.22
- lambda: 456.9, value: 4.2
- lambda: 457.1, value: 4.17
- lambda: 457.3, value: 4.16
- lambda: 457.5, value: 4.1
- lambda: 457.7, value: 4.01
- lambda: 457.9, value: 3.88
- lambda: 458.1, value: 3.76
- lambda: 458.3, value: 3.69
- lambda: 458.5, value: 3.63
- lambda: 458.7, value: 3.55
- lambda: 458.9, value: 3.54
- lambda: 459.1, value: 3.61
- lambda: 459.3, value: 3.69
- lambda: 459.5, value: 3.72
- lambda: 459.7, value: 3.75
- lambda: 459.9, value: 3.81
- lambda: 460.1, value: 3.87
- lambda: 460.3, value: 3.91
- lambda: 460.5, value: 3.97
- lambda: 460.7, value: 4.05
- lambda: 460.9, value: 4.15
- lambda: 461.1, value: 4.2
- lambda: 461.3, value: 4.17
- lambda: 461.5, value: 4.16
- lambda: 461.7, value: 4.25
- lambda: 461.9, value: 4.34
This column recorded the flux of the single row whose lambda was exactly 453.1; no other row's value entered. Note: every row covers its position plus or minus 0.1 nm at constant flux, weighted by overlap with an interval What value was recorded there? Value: 3.61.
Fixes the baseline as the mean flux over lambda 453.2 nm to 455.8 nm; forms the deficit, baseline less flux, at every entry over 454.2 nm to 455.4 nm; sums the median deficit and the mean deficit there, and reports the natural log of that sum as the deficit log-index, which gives -2.4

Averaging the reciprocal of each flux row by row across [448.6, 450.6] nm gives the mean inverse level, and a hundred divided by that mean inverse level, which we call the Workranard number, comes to 390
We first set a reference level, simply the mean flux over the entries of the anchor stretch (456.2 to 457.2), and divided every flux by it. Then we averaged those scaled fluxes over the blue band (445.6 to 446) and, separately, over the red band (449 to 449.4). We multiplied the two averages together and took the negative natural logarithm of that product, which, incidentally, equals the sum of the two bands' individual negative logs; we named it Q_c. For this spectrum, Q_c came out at 0.34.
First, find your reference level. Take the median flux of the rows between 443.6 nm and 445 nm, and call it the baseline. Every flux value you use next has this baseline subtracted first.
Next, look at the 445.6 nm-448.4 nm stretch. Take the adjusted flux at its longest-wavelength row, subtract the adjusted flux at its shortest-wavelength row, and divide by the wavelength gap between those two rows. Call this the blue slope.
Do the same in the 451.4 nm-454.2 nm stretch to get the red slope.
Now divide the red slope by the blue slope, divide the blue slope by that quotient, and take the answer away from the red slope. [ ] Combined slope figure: 0.75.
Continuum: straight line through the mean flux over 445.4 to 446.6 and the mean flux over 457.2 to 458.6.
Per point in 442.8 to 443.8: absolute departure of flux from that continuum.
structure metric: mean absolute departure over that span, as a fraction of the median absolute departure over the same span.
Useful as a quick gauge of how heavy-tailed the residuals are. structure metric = 1.02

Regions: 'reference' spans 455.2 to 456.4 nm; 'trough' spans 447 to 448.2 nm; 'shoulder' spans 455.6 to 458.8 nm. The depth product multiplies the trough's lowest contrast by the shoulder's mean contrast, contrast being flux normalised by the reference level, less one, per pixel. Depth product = 0.0009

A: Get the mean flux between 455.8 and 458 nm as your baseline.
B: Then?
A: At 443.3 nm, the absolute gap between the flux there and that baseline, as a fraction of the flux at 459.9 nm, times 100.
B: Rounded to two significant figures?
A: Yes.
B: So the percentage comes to 13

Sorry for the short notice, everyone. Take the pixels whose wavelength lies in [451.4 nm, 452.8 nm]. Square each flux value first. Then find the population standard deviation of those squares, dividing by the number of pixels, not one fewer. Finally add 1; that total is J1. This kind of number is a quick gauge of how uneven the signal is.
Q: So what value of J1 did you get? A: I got 1.79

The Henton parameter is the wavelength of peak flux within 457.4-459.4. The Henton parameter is 457.5 nm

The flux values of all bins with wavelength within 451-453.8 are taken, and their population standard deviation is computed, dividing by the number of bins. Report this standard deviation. 0.19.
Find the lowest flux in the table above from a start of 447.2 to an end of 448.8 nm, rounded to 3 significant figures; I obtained 3.82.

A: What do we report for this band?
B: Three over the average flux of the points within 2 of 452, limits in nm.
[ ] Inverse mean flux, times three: 0.760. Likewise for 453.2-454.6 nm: 0.782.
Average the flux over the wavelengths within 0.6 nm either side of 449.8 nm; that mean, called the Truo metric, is 3.86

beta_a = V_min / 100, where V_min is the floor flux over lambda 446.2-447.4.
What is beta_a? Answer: 0.034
